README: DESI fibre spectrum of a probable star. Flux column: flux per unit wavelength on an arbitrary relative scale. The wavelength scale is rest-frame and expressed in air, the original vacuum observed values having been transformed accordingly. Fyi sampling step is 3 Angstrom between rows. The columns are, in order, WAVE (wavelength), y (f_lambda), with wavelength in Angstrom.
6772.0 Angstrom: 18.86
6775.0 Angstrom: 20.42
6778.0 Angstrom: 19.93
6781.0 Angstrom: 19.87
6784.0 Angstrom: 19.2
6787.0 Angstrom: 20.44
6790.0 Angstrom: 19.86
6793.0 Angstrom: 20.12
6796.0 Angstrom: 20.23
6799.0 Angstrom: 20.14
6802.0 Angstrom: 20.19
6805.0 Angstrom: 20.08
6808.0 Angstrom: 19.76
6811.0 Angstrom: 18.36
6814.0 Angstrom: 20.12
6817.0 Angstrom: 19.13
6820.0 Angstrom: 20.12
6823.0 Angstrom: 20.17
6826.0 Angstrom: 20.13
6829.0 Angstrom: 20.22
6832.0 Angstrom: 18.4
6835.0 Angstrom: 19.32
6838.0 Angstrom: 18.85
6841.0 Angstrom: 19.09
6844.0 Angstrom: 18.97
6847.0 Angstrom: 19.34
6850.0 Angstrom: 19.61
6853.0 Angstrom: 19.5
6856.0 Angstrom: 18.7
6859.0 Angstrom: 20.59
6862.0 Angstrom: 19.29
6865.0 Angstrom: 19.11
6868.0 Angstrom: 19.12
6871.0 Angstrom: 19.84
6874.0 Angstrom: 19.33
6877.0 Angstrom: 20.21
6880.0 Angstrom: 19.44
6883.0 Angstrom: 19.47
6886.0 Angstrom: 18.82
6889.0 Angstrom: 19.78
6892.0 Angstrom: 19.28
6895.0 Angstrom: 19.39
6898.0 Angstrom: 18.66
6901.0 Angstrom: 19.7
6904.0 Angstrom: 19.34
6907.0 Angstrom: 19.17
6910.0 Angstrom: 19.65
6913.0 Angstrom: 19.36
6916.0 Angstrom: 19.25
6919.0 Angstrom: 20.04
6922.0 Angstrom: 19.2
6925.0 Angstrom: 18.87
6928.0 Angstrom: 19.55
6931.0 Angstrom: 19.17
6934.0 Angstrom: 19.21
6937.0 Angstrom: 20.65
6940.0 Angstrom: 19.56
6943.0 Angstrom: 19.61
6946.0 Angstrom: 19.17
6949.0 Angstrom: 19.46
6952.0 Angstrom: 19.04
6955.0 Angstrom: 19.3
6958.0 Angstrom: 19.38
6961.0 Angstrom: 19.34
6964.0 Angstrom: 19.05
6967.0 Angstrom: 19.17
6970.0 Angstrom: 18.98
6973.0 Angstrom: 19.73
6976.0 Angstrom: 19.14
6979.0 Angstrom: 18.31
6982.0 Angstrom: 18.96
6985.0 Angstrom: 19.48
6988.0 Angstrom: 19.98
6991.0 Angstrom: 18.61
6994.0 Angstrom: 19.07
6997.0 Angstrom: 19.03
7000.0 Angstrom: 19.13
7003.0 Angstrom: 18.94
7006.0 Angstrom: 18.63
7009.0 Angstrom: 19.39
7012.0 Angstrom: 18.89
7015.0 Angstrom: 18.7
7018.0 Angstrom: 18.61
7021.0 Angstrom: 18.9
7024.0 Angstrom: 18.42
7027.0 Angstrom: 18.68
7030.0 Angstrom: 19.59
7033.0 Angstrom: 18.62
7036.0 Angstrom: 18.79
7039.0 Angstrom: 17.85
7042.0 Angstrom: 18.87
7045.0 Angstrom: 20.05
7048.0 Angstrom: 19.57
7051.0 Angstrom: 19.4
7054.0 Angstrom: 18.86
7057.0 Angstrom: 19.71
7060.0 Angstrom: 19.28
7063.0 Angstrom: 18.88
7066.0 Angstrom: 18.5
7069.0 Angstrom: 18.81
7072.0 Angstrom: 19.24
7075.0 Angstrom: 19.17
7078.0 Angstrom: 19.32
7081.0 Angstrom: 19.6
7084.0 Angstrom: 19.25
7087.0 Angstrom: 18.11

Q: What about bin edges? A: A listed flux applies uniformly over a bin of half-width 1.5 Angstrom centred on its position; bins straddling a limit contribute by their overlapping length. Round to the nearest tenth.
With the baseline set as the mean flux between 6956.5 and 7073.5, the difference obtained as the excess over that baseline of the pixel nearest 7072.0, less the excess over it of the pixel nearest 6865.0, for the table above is 0.1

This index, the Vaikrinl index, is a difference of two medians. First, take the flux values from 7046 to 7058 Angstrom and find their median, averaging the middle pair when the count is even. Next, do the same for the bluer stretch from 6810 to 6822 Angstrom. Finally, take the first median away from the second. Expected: 0.14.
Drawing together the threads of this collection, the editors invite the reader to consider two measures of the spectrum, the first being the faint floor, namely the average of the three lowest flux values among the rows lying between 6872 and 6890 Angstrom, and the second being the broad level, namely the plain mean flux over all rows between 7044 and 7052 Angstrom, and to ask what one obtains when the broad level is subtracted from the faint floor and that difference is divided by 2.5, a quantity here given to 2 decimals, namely -0.19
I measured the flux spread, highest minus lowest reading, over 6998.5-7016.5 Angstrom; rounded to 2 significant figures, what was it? 0.76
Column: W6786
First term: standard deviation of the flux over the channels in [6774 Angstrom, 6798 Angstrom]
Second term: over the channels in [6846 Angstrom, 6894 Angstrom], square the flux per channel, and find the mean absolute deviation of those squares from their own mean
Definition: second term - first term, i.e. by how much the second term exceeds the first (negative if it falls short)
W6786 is 13.1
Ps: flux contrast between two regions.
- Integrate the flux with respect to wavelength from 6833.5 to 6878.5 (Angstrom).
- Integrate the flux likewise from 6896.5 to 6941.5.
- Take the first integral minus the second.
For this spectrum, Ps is -1.5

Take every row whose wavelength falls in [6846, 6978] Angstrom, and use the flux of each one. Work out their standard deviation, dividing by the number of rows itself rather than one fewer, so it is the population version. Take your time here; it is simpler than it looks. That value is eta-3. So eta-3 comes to 0.41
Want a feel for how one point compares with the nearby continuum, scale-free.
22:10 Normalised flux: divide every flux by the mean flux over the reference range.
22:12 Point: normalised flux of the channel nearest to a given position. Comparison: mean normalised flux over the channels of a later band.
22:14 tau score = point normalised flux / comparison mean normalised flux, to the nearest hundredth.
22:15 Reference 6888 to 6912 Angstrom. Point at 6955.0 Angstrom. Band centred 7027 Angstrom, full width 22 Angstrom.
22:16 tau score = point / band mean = 1.03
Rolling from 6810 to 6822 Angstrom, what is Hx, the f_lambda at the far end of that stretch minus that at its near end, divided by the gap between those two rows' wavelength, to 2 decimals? 0.20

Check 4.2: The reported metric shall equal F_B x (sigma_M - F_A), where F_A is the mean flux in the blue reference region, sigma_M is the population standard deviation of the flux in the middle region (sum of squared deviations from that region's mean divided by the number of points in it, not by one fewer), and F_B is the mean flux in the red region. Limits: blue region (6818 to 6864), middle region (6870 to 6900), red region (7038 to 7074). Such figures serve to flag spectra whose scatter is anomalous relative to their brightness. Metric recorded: -364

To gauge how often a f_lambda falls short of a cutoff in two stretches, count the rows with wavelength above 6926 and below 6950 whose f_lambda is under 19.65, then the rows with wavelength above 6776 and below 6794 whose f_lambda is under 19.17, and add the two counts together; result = 7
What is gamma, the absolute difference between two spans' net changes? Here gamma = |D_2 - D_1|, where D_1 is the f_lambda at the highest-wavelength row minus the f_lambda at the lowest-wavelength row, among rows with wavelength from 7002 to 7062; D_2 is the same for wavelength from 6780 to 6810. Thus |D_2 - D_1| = 0.45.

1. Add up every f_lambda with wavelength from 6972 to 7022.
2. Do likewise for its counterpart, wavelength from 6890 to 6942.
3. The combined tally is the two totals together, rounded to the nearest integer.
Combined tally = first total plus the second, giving 654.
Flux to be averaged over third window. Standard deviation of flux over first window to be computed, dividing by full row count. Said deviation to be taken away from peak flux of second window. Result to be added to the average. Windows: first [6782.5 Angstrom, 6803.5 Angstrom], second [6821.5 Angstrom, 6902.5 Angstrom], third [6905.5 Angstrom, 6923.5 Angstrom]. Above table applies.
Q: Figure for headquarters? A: 39.7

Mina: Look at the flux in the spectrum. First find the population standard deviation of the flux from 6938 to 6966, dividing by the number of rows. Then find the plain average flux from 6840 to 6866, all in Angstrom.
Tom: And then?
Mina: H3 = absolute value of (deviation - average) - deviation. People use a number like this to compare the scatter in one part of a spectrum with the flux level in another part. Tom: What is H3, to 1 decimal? 19.0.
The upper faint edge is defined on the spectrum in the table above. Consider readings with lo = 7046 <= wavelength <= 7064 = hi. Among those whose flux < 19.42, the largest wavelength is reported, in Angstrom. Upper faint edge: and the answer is 7063.0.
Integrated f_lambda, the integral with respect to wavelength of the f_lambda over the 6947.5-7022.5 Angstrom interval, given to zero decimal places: 1432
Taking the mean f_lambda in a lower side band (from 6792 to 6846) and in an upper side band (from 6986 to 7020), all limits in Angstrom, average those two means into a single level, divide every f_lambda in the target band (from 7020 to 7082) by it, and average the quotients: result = 0.99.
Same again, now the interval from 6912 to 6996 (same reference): 1.00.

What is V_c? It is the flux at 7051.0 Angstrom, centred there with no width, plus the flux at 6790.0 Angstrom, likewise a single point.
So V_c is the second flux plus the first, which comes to 39.3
